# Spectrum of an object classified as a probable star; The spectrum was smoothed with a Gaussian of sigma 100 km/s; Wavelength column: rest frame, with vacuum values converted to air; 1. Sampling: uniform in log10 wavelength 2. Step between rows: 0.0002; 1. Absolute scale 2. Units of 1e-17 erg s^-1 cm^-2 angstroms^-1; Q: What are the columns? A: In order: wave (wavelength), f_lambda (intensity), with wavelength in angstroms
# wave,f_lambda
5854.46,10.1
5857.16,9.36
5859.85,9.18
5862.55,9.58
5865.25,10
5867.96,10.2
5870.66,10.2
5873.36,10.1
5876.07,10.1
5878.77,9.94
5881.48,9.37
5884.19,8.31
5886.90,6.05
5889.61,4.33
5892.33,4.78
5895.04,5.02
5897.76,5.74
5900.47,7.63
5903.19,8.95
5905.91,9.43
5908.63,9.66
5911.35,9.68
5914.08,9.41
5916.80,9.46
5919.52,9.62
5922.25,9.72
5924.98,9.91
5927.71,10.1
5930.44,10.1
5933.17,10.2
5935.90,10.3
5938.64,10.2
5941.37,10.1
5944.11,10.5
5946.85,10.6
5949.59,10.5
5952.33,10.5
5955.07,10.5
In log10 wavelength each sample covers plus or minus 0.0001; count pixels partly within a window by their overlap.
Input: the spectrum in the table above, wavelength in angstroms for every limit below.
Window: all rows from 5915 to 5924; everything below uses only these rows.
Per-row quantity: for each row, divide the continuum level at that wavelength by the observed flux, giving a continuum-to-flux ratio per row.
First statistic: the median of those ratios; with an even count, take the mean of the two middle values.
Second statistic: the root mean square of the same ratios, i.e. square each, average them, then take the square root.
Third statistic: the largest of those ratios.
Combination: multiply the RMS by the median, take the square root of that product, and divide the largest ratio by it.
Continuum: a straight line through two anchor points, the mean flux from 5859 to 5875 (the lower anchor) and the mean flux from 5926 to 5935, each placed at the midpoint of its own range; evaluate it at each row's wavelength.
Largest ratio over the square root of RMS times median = 1.01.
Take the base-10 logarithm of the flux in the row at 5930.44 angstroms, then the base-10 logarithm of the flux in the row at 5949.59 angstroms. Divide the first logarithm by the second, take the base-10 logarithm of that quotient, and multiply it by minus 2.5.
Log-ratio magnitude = 0.018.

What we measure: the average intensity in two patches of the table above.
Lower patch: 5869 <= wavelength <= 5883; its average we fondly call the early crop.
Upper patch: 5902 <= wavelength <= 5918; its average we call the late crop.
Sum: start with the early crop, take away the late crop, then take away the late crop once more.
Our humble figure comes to -8.9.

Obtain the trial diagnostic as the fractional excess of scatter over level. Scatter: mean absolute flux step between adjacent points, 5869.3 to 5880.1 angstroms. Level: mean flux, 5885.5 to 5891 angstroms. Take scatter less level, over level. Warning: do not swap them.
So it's -0.983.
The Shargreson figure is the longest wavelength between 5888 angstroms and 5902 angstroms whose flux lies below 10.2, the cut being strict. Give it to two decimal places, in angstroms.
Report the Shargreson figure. 5900.47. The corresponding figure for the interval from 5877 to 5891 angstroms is 5889.61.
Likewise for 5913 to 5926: 5924.98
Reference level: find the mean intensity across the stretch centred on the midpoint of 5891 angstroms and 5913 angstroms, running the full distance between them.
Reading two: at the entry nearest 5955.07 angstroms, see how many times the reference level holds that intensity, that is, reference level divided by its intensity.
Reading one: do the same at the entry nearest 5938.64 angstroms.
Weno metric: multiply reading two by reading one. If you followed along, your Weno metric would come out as 0.54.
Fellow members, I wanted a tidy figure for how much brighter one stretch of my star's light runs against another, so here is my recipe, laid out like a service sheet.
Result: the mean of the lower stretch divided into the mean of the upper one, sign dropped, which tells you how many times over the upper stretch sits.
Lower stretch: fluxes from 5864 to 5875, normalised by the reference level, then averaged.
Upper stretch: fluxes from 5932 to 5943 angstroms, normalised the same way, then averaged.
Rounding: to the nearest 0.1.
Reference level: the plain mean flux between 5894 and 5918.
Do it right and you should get 1.0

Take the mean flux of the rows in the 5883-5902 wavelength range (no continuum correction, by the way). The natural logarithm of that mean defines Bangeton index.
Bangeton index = 1.79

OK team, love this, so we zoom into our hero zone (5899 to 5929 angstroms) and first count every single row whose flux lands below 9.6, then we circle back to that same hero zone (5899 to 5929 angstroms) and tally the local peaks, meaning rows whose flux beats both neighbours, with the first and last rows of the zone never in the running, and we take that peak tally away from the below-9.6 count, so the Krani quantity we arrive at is 4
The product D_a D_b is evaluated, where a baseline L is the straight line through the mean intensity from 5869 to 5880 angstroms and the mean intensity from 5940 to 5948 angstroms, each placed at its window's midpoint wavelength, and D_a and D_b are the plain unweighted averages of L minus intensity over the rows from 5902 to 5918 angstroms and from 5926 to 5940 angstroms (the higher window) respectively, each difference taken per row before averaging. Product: 0.1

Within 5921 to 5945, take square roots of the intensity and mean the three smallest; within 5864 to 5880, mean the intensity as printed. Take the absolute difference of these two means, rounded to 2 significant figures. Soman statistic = 6.9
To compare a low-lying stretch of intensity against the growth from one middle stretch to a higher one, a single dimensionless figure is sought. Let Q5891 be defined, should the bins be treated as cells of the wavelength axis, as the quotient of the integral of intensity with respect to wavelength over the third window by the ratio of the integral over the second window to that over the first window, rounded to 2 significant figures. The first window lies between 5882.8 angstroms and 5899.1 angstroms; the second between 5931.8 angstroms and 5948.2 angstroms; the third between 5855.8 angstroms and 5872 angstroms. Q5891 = 87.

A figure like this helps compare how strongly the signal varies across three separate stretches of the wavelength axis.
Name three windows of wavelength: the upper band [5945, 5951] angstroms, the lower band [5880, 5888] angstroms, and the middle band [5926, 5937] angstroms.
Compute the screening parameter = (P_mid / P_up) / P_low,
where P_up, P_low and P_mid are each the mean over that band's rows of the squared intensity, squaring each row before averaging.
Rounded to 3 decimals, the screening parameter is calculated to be 0.014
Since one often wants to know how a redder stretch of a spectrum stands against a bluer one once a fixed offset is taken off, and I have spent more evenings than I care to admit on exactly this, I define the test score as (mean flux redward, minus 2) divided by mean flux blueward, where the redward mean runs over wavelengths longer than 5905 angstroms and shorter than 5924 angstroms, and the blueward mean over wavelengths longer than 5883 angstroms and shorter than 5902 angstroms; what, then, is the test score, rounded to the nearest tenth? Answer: 1.3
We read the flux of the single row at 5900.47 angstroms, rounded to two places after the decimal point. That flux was 7.63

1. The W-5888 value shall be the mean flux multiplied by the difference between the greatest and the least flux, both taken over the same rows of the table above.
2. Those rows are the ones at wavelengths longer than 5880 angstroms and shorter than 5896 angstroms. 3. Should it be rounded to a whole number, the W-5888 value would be 32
